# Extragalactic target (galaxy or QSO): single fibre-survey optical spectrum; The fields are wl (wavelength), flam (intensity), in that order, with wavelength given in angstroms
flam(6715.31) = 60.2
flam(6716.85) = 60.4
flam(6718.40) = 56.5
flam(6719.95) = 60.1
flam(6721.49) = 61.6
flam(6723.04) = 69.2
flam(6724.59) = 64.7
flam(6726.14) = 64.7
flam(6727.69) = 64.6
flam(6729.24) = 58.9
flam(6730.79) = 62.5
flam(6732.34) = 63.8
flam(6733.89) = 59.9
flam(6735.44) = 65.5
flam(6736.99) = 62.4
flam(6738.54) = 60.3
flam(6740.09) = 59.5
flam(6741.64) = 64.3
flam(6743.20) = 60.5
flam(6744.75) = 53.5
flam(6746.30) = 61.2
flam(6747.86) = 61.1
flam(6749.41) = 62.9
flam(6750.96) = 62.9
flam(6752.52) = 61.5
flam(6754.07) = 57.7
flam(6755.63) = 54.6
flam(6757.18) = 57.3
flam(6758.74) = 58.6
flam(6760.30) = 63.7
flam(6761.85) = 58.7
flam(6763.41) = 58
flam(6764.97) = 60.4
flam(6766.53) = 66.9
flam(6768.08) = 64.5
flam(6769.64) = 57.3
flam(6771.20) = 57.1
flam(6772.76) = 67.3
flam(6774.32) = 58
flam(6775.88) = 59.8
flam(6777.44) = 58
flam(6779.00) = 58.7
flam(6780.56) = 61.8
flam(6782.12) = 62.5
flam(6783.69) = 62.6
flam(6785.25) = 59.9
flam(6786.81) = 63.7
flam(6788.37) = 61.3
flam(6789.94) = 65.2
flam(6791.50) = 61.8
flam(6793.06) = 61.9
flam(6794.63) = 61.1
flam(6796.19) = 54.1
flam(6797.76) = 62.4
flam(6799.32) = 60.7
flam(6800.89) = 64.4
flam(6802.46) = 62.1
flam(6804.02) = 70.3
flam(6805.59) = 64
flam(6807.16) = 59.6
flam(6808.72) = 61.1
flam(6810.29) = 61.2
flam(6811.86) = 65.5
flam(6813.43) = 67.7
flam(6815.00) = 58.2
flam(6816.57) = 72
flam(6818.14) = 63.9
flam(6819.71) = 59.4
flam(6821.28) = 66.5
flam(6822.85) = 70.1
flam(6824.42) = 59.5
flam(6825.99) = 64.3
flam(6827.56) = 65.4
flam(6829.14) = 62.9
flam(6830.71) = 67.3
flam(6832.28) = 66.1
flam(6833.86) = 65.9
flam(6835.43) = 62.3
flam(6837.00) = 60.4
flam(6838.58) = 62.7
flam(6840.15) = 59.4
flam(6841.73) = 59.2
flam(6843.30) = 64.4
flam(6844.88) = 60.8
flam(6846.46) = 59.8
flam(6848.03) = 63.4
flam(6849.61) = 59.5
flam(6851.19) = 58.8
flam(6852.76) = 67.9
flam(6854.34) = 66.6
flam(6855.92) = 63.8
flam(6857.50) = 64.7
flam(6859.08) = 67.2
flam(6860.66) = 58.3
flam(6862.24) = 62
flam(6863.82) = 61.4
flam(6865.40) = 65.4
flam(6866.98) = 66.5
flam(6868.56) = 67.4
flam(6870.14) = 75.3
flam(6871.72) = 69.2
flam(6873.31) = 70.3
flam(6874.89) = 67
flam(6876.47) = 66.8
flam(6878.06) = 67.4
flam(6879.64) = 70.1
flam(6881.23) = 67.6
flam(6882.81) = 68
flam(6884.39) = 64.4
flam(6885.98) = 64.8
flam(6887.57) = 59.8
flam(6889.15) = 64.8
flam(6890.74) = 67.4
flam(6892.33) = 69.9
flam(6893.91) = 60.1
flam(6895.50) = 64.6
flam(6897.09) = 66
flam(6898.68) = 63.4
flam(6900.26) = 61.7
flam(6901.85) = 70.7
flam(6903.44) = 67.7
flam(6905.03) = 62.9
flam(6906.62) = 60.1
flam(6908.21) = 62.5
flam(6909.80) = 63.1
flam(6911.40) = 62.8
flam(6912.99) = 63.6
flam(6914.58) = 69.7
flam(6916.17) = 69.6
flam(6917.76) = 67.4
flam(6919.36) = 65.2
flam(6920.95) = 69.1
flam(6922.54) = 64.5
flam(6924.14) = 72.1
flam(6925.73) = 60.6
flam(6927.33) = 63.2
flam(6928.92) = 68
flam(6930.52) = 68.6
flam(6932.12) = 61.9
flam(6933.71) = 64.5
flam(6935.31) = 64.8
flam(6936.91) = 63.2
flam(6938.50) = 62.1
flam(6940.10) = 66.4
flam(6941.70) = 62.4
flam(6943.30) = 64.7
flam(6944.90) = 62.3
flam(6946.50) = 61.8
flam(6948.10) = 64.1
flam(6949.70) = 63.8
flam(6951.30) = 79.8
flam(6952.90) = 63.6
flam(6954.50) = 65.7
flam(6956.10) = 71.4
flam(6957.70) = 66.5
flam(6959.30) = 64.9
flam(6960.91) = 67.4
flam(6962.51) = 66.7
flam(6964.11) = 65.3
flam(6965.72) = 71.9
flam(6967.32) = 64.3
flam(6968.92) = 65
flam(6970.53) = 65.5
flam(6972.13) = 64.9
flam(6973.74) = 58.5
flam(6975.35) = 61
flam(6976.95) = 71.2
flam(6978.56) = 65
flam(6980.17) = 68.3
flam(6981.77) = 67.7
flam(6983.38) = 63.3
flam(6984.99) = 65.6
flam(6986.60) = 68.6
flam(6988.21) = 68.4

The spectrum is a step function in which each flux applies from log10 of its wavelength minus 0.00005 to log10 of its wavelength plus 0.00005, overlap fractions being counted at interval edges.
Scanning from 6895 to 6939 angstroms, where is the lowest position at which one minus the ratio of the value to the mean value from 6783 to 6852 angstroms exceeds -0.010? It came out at 6898.68 angstroms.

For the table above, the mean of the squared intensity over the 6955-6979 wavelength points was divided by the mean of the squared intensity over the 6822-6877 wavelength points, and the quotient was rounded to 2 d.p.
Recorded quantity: 1.05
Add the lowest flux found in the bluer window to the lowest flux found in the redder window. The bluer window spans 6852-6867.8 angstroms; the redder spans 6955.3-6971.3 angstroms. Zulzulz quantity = 123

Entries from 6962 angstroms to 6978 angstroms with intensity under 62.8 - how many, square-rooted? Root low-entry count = 1.4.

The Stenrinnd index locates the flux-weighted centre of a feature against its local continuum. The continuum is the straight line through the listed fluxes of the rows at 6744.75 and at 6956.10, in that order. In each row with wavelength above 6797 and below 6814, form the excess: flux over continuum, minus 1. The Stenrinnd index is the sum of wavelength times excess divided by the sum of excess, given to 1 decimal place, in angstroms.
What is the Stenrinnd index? 6805.8 angstroms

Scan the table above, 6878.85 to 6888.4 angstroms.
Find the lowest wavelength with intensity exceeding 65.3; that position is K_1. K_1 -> 6879.64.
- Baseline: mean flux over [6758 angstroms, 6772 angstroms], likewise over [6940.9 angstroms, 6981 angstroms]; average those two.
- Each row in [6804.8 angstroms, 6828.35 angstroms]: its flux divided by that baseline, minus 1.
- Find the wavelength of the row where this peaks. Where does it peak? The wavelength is 6816.57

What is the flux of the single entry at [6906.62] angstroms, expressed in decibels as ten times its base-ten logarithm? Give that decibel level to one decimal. 17.8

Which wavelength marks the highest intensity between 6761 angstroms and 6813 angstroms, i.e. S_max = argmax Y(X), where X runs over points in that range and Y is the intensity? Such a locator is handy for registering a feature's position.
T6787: 6804.02 angstroms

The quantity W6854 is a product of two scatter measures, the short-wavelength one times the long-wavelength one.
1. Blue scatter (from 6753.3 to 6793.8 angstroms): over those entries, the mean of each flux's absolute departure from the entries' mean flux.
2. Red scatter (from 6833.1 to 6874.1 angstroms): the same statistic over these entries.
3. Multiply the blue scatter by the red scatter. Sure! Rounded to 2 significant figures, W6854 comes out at 9.1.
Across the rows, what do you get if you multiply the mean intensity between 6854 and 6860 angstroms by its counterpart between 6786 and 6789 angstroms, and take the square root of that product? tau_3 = 64.0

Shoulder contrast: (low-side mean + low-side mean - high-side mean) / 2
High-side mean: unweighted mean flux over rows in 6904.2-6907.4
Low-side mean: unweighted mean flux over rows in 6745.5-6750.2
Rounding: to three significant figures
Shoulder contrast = 31.0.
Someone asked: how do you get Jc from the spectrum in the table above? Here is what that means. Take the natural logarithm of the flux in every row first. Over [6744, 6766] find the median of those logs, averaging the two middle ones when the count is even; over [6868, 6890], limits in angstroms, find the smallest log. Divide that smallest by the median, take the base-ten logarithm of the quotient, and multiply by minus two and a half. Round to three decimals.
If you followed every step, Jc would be -0.001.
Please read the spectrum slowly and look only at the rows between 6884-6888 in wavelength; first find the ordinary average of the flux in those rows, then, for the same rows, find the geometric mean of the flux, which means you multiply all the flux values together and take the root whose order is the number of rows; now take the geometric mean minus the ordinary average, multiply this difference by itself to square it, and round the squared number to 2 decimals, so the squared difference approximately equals 0.00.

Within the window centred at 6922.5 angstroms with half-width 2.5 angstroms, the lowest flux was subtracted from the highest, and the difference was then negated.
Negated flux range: -8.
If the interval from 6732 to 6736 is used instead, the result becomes -6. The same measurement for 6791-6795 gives -1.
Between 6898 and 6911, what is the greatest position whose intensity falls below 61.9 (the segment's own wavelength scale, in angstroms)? 6906.62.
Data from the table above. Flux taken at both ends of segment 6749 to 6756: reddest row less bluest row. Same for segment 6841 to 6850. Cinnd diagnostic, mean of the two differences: -4.0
